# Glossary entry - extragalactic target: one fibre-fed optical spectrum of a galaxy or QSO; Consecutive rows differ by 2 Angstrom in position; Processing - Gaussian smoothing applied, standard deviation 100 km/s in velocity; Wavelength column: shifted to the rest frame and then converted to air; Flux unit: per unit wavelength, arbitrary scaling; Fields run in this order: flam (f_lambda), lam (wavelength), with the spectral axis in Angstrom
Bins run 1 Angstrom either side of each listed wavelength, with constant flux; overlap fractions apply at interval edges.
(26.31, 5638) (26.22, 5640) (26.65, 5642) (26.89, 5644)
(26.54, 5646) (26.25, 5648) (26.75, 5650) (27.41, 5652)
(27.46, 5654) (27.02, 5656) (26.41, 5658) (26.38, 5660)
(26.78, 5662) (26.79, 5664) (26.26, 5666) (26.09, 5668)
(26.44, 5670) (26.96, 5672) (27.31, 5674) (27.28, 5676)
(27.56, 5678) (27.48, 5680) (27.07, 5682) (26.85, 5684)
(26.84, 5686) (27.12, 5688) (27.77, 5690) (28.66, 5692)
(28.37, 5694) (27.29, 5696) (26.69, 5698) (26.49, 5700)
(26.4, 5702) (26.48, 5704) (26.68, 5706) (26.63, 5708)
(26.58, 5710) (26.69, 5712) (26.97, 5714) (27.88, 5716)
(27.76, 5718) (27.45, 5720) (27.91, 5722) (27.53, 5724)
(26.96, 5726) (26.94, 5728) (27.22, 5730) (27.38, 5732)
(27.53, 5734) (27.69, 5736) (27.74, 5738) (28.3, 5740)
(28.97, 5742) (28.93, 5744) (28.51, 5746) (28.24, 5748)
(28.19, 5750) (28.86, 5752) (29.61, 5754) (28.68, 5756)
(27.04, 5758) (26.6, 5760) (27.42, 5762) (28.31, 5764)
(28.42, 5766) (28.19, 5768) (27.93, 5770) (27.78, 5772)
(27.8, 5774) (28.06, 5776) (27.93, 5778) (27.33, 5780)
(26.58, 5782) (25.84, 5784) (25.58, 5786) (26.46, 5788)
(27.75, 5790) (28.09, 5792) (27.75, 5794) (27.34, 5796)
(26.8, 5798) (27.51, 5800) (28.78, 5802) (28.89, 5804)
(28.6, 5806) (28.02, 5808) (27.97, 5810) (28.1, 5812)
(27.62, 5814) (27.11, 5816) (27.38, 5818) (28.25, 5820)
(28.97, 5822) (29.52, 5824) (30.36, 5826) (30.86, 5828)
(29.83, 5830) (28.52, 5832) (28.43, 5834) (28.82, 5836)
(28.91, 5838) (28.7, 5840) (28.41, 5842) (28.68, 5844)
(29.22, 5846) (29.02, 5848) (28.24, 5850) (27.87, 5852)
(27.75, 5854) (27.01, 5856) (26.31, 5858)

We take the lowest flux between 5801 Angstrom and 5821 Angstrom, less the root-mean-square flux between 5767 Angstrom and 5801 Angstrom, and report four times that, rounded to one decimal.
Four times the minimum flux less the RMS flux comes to -1.0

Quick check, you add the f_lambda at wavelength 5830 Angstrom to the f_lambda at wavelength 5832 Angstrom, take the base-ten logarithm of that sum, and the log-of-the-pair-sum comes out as 1.77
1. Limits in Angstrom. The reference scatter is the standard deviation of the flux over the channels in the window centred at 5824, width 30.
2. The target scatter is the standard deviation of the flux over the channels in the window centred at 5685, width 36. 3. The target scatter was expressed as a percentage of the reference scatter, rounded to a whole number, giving 62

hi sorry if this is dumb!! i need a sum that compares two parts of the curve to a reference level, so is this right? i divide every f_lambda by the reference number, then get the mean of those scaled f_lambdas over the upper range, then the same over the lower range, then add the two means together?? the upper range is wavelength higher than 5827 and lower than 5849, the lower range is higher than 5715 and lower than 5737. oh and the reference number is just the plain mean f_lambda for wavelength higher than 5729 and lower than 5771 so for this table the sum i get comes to 2.01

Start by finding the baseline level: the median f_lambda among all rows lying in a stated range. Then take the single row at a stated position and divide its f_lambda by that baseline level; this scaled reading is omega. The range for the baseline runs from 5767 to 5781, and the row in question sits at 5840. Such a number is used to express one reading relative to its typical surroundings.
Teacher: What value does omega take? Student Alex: 1.03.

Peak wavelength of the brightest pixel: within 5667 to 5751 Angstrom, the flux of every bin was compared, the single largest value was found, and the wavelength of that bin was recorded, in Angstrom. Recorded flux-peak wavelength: 5742 Angstrom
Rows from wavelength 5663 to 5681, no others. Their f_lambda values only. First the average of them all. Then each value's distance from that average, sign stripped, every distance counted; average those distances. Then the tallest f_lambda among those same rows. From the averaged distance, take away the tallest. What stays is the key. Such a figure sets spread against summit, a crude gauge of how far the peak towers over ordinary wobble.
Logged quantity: -27.1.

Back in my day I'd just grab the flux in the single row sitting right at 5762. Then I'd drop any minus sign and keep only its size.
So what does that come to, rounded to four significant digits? 27.42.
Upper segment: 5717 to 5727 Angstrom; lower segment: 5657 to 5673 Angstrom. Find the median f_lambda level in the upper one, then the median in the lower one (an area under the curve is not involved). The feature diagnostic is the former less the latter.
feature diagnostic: 1.1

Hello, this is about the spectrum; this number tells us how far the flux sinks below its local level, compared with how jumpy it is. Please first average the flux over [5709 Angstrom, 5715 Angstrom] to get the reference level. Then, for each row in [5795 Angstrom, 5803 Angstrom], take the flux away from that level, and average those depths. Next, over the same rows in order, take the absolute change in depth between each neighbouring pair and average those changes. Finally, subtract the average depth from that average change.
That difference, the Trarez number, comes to 1.7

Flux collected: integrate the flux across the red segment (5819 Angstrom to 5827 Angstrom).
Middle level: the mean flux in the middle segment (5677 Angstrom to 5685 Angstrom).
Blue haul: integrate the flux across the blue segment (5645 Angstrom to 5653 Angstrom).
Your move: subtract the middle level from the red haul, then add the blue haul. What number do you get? 421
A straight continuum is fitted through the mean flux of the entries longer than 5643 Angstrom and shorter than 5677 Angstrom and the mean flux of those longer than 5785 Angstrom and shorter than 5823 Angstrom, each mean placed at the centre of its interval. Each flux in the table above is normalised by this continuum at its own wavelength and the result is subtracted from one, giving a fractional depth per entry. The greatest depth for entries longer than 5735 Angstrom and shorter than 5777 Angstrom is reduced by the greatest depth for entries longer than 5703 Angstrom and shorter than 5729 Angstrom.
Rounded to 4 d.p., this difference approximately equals 0.0091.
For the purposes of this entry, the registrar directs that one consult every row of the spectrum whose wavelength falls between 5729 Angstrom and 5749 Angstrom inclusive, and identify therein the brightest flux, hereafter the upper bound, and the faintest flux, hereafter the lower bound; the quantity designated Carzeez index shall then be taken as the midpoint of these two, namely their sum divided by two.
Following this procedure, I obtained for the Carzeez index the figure 28.1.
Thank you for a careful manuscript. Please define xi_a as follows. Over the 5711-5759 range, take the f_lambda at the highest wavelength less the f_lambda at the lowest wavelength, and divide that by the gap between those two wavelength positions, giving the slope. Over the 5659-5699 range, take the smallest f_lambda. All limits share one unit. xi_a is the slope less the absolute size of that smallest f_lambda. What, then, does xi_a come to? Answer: -26.1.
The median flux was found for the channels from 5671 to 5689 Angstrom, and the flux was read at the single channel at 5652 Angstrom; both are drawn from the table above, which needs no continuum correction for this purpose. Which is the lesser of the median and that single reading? 27.1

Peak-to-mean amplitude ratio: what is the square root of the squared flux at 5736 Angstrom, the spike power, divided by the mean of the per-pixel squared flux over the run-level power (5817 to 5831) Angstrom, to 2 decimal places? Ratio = 0.94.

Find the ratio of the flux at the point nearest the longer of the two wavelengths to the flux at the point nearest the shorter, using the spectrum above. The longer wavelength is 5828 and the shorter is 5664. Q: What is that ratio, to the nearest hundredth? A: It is 1.15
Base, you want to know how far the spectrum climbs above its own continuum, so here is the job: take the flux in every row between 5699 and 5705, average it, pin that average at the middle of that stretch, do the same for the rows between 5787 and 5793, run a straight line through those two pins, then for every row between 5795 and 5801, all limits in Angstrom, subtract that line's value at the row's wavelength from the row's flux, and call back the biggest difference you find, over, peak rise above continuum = 0.0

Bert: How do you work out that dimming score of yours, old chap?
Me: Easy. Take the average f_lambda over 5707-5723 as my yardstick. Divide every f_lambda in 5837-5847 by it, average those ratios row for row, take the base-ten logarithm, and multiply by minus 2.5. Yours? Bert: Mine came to -0.060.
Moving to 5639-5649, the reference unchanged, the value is 0.029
